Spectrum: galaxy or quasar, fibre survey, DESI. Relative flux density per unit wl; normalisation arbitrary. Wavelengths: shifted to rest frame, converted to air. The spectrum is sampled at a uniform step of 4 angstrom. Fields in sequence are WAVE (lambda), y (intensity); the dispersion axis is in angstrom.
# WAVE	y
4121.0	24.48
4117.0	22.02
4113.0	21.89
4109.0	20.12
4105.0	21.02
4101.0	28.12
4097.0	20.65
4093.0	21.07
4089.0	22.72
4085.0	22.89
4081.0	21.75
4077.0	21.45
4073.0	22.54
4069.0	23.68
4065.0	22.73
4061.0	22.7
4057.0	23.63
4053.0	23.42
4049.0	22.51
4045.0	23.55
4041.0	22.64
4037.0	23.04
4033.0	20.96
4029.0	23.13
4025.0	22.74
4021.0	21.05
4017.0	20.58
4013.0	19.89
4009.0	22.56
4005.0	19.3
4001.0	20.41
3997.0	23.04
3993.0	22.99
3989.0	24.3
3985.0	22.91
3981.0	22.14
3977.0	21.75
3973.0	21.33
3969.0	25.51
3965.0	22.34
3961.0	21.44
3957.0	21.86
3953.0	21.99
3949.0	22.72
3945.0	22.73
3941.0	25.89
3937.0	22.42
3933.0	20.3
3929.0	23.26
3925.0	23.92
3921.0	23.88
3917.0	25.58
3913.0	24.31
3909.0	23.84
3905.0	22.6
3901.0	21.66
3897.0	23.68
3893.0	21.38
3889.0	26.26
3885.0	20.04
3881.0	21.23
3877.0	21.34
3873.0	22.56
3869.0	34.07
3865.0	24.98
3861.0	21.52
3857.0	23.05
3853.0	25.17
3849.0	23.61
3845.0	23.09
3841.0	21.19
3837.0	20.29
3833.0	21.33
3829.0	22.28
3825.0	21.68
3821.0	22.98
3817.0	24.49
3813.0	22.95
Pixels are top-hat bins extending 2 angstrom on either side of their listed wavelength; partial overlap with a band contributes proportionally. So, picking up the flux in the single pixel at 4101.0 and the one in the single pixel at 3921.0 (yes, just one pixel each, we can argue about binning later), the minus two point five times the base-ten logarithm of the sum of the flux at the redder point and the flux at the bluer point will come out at -4.29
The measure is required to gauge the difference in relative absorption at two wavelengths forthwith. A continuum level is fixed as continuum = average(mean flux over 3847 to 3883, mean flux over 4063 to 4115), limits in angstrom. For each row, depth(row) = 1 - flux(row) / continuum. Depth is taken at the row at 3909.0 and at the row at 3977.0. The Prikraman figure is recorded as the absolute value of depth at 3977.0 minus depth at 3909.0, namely 0.09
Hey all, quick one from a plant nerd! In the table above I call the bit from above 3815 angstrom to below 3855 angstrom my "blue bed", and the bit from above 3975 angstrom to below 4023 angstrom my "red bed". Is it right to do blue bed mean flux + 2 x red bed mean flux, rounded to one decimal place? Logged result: 66.1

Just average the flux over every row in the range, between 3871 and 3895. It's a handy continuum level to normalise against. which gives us 22.1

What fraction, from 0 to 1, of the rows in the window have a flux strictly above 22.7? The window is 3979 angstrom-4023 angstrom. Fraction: 0.36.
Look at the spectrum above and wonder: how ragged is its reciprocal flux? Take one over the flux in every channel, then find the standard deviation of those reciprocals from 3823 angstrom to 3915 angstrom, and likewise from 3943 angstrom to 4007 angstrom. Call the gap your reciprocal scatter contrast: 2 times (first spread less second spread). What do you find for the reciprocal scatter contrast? 0.0030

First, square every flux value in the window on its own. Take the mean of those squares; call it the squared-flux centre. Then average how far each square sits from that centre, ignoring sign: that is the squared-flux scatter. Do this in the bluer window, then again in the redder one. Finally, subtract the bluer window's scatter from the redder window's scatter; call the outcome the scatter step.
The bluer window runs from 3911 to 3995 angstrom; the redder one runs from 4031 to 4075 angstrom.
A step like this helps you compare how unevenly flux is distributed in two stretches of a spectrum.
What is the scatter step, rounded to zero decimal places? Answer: -30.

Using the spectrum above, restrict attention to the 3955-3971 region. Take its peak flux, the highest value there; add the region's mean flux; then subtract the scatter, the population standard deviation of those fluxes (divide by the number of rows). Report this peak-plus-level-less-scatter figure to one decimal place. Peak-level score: 46.7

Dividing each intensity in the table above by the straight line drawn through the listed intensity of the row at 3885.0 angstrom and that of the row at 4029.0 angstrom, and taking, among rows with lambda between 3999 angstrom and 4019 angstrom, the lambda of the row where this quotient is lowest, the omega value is 4005.0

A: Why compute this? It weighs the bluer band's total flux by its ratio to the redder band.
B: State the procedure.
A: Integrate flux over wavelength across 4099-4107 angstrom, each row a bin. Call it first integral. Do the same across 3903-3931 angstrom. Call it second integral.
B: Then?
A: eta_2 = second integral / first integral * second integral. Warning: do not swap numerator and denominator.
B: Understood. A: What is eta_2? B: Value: 2281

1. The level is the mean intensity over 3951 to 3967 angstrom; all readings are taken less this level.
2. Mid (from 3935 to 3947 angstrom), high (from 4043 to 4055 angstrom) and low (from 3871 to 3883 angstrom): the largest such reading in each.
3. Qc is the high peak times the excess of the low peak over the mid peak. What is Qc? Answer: -5.5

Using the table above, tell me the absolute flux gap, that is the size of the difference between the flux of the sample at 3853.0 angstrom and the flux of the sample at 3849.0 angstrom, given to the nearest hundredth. 1.56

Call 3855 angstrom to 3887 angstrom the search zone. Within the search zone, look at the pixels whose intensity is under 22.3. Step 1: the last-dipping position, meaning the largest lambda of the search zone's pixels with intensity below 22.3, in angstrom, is 3885.0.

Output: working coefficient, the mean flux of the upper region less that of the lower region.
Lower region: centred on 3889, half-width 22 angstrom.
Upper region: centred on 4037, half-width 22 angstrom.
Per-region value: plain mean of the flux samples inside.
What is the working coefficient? -1.0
